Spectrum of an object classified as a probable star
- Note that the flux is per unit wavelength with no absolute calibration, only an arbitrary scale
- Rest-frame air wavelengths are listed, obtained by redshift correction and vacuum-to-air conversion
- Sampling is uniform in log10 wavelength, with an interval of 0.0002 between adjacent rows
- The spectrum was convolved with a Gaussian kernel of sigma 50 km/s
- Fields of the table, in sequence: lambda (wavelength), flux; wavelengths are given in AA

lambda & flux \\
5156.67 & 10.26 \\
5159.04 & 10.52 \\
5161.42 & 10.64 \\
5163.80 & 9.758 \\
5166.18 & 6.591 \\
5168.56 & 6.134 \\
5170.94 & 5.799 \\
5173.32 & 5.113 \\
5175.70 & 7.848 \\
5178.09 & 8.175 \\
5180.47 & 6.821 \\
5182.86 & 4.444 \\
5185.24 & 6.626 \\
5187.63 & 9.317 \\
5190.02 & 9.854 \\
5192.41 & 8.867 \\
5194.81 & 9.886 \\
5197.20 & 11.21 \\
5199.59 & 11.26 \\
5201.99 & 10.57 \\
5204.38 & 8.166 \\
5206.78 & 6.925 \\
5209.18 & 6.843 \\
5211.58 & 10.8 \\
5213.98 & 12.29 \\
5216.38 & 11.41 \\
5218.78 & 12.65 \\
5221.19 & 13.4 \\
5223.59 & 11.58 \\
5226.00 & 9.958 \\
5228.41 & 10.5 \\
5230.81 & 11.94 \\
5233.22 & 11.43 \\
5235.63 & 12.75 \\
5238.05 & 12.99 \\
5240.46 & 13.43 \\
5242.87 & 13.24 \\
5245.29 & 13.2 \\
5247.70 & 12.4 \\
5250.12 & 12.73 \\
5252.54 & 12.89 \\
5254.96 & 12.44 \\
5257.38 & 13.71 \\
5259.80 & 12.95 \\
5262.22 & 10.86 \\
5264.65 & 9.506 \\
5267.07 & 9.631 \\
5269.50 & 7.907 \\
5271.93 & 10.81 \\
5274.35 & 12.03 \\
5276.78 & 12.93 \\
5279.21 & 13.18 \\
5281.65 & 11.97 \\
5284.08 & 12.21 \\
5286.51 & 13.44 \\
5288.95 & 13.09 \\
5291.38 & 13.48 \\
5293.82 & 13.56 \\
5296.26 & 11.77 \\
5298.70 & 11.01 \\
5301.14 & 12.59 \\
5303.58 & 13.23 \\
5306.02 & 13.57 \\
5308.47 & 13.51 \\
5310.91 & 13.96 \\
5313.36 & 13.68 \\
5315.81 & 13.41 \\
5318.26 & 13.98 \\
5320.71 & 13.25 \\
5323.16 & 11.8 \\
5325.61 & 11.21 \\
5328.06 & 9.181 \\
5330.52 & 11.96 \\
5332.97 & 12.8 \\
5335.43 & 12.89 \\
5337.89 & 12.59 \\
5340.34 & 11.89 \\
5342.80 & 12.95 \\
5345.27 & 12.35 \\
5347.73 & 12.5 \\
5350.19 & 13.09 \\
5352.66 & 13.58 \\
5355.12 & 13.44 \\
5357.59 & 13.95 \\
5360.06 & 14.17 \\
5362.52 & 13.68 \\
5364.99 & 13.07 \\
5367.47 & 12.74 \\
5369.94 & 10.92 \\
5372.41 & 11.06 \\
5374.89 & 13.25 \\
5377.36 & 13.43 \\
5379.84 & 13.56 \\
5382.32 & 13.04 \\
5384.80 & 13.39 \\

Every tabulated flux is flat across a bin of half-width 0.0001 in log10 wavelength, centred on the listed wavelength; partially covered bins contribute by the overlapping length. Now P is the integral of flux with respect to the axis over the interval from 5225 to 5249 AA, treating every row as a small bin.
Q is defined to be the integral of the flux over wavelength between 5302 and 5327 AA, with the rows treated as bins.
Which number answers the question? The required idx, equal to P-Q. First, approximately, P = 293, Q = 328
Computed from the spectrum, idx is -35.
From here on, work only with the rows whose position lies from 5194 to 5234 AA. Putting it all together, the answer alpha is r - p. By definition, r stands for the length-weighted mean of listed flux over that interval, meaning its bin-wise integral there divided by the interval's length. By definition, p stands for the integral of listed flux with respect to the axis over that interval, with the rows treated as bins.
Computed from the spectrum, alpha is -415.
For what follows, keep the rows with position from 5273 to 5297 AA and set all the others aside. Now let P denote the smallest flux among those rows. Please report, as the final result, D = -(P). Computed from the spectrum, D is -11.8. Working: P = 11.77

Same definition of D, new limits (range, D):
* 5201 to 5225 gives -6.8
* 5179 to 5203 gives -4.4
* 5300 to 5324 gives -11.8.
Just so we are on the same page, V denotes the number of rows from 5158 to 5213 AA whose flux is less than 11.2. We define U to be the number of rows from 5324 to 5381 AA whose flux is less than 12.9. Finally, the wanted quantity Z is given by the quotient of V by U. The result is 1.75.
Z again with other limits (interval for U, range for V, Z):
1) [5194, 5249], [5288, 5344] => 0.11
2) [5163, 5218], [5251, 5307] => 0.26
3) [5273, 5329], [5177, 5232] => 1.67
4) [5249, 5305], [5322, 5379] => 0.21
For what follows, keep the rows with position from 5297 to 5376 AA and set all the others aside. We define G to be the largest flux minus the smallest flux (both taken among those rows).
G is 5.0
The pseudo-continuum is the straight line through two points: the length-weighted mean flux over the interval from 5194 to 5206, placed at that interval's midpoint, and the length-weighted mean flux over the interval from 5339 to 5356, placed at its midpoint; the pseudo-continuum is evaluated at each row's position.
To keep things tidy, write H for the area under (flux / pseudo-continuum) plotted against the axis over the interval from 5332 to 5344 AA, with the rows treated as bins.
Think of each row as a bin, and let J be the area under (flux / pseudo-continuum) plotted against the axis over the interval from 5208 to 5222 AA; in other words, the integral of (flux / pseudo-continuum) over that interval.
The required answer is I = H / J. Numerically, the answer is 0.80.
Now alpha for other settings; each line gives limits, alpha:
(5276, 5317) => -519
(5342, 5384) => -533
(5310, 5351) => -502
